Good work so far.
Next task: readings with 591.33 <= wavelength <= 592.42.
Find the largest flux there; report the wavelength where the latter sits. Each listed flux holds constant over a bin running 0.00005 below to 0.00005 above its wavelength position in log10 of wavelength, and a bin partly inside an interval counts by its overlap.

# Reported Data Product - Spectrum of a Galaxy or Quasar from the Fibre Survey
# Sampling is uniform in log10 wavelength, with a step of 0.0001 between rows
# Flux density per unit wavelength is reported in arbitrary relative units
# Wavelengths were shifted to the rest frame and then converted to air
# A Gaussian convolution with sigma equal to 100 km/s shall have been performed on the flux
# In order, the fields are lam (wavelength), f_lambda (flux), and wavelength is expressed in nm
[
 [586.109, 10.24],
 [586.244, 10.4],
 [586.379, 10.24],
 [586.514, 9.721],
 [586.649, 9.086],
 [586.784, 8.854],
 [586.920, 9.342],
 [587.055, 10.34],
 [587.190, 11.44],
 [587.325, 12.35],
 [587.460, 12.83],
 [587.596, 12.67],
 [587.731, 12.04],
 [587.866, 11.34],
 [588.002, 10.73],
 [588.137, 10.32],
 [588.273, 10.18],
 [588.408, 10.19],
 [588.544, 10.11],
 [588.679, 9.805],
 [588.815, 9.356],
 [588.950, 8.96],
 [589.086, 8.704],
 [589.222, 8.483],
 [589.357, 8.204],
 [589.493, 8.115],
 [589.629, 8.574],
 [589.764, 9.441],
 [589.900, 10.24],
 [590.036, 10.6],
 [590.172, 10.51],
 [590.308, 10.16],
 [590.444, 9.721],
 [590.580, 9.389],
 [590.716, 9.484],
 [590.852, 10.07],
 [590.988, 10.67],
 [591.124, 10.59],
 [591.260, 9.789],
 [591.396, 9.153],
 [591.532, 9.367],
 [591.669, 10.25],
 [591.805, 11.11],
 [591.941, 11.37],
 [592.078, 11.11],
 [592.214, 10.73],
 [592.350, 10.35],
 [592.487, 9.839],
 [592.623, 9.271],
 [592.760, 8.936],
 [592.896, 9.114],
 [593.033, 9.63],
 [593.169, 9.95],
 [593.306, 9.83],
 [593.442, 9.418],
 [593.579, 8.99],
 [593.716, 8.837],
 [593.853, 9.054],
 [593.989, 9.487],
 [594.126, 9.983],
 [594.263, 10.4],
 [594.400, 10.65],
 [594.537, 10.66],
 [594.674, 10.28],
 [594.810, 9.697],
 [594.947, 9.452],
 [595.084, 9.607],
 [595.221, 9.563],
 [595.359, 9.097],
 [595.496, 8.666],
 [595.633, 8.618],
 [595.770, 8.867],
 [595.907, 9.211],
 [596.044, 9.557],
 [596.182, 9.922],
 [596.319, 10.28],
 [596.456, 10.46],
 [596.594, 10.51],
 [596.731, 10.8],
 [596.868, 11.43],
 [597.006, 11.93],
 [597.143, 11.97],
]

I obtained 591.941 nm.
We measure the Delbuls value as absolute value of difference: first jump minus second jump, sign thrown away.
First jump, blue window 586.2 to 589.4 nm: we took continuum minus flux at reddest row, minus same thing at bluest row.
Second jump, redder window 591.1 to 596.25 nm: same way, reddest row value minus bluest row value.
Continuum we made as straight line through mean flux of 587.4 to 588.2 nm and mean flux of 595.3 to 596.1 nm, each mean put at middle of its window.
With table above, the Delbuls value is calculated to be 2.2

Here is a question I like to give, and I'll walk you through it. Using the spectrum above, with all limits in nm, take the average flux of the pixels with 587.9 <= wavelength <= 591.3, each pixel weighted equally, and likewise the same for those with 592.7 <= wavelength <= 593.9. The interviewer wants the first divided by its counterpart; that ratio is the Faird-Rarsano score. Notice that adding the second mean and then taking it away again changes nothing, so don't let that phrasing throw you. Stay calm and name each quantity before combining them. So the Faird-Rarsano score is 1.04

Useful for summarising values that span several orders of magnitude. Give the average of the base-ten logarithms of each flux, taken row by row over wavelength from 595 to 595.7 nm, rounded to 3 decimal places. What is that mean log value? 0.959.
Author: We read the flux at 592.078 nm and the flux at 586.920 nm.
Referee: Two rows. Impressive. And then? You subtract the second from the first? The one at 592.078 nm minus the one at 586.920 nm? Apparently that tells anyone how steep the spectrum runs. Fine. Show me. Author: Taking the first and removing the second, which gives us 1.8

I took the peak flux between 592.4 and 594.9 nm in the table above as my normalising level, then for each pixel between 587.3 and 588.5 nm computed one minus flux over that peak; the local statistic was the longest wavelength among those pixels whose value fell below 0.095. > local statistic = 588.408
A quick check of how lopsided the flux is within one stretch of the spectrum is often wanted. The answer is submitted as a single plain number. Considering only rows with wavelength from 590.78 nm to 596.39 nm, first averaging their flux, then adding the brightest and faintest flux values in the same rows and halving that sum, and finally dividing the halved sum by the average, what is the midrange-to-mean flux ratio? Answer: 1.02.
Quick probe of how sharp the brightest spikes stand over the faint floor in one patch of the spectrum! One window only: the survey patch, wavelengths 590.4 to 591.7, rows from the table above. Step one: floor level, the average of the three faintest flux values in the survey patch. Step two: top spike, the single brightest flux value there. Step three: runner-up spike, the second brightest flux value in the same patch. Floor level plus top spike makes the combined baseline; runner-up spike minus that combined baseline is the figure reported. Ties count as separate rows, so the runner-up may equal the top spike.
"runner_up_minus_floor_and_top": -9.4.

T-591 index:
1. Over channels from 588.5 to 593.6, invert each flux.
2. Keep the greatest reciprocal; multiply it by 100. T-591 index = 12.3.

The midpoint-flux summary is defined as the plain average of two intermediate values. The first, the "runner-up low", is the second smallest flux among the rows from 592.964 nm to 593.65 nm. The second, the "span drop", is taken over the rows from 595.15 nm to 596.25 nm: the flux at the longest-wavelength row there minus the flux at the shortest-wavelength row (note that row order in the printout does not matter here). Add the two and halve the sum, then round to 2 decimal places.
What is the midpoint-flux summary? 4.89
